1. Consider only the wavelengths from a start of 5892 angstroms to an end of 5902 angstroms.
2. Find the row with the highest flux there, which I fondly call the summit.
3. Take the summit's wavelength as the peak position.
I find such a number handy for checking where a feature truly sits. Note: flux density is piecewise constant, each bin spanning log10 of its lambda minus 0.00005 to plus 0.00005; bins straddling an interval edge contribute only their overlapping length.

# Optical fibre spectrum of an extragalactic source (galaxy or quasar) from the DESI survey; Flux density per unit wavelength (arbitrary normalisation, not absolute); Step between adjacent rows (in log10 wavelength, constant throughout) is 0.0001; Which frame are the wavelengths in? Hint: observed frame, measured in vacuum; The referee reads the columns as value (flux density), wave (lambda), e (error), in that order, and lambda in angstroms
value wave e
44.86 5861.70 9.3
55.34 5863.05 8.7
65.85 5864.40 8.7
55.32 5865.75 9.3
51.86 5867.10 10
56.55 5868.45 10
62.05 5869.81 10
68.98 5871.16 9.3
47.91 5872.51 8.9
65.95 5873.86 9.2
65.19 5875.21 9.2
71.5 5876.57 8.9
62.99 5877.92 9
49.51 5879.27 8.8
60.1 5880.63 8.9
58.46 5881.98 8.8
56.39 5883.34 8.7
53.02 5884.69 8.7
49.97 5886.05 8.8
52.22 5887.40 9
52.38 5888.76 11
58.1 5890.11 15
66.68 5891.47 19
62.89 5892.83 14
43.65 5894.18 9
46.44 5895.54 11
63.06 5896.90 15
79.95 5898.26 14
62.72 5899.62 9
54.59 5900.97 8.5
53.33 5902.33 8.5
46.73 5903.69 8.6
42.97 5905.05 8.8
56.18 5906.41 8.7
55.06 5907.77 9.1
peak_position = 5898.26 angstroms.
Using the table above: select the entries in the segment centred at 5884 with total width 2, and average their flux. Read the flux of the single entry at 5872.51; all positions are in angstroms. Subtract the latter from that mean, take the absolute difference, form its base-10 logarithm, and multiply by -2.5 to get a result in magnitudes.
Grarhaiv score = -2.1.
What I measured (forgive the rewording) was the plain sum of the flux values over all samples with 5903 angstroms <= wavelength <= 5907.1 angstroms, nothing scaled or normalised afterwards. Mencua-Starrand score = 146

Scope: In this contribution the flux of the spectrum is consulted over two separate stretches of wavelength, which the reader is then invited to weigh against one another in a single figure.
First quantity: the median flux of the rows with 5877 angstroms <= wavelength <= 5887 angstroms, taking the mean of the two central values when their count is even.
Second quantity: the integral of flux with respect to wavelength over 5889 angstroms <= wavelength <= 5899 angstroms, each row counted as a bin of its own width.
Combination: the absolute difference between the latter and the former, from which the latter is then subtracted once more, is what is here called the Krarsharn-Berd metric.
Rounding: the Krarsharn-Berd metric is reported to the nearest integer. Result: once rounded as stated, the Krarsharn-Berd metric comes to -56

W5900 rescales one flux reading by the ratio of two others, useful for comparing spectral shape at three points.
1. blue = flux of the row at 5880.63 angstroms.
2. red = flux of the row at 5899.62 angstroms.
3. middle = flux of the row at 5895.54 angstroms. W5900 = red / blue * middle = 48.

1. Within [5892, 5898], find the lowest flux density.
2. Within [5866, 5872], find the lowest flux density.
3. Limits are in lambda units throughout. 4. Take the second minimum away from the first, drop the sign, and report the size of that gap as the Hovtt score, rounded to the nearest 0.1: 8.2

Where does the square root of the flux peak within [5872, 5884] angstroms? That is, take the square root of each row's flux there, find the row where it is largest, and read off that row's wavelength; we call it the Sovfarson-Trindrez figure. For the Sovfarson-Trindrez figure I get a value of 5876.57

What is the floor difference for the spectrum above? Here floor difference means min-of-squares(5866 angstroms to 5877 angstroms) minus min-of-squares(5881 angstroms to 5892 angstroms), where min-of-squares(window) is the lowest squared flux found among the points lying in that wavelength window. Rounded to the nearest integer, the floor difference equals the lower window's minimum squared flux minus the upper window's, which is -202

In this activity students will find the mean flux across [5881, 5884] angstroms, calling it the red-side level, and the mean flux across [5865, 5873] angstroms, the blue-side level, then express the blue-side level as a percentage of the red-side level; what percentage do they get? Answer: 99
